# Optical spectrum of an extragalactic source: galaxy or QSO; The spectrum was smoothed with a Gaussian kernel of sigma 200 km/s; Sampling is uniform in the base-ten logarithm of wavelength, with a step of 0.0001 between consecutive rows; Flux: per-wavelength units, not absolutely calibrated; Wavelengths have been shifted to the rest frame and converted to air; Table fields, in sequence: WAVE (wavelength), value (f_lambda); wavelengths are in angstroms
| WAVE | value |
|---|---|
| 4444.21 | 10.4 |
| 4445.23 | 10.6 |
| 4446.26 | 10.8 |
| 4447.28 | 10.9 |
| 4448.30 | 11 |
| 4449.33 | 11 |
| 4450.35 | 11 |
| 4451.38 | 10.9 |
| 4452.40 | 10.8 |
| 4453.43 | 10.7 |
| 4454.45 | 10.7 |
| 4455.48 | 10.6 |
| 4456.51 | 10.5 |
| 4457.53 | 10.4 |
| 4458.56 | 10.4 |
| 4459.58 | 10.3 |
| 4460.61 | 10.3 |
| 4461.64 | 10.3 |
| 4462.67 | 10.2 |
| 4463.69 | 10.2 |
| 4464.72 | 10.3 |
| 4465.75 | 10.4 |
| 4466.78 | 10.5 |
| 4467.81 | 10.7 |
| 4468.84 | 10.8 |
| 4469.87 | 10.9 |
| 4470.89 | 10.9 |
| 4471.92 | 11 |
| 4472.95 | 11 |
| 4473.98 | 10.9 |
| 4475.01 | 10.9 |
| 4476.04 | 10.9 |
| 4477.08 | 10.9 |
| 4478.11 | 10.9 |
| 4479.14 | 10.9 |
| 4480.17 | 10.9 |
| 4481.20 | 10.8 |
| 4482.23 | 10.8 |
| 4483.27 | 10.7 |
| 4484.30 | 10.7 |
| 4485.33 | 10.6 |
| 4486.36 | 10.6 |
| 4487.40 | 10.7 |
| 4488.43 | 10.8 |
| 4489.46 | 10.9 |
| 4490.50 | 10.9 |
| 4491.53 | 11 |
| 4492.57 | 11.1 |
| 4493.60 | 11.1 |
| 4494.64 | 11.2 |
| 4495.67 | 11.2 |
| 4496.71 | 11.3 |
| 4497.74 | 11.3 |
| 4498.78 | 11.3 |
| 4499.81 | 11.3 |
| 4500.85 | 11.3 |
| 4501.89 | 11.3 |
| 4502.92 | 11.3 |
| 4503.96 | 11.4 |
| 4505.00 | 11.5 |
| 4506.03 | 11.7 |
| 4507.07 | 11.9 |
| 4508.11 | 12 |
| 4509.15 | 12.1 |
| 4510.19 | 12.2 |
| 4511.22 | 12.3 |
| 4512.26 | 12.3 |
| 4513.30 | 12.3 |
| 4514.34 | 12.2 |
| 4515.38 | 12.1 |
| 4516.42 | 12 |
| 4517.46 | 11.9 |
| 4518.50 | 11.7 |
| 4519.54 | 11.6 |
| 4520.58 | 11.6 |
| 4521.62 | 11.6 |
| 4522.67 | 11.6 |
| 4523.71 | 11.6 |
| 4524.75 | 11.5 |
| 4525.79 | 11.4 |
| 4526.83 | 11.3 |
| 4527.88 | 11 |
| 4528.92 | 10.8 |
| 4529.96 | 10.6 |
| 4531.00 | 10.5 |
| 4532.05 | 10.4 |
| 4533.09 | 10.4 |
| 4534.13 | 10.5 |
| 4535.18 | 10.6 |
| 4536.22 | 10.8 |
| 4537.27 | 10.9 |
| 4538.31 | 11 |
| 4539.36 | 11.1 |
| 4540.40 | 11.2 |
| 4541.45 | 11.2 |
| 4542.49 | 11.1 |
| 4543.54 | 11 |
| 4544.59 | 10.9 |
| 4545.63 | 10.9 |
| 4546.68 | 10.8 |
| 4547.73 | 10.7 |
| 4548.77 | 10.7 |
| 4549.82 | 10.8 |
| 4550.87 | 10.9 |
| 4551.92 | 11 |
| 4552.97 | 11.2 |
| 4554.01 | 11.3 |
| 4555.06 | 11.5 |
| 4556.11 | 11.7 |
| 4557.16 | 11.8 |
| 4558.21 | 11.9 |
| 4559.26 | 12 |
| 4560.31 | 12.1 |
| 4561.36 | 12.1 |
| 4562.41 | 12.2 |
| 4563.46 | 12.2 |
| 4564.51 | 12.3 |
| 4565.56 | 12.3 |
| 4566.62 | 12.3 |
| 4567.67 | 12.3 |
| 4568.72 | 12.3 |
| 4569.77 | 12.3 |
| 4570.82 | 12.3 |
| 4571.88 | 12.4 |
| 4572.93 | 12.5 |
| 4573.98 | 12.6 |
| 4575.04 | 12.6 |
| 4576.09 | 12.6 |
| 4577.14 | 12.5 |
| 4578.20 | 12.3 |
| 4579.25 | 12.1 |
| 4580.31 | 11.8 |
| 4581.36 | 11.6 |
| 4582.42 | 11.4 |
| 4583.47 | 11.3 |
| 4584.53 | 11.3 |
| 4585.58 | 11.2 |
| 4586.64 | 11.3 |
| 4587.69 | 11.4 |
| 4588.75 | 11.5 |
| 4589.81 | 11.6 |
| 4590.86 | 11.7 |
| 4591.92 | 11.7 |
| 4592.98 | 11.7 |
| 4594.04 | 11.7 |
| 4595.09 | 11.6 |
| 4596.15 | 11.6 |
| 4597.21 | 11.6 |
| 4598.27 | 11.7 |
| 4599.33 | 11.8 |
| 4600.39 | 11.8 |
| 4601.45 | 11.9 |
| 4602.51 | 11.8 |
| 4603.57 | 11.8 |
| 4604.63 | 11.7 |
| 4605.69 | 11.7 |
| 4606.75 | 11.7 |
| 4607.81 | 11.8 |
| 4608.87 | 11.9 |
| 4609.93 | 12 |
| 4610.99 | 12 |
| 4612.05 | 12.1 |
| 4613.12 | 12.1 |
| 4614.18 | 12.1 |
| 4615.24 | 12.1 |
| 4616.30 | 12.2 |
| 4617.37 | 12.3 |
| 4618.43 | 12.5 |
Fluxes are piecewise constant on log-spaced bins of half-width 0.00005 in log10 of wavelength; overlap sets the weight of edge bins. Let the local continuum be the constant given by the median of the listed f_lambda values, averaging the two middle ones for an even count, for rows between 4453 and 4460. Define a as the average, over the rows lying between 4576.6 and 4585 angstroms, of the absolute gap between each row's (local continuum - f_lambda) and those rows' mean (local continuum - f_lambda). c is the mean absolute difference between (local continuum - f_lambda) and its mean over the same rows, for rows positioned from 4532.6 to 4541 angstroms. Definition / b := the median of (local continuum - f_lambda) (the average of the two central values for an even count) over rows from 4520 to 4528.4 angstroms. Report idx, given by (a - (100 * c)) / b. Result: 22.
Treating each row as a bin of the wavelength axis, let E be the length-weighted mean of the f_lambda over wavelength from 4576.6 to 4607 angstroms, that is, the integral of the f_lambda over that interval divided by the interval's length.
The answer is 11.7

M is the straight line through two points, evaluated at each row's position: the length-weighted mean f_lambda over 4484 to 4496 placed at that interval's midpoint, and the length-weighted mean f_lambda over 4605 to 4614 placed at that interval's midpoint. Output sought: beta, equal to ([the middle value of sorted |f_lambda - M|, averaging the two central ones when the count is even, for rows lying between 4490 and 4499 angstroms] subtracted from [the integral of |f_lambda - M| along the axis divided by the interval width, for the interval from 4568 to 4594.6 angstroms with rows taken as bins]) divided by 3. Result 0.08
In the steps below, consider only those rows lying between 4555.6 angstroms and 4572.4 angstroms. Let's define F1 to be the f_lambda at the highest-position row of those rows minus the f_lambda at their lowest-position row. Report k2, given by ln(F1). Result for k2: -0.4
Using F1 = 0.7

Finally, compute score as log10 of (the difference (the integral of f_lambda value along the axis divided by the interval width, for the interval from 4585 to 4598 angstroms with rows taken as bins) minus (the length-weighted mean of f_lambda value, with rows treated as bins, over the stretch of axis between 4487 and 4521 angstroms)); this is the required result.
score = -2.00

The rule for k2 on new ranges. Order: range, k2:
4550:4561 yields 0.2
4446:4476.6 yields -2.3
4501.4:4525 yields -1.6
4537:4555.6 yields -0.5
